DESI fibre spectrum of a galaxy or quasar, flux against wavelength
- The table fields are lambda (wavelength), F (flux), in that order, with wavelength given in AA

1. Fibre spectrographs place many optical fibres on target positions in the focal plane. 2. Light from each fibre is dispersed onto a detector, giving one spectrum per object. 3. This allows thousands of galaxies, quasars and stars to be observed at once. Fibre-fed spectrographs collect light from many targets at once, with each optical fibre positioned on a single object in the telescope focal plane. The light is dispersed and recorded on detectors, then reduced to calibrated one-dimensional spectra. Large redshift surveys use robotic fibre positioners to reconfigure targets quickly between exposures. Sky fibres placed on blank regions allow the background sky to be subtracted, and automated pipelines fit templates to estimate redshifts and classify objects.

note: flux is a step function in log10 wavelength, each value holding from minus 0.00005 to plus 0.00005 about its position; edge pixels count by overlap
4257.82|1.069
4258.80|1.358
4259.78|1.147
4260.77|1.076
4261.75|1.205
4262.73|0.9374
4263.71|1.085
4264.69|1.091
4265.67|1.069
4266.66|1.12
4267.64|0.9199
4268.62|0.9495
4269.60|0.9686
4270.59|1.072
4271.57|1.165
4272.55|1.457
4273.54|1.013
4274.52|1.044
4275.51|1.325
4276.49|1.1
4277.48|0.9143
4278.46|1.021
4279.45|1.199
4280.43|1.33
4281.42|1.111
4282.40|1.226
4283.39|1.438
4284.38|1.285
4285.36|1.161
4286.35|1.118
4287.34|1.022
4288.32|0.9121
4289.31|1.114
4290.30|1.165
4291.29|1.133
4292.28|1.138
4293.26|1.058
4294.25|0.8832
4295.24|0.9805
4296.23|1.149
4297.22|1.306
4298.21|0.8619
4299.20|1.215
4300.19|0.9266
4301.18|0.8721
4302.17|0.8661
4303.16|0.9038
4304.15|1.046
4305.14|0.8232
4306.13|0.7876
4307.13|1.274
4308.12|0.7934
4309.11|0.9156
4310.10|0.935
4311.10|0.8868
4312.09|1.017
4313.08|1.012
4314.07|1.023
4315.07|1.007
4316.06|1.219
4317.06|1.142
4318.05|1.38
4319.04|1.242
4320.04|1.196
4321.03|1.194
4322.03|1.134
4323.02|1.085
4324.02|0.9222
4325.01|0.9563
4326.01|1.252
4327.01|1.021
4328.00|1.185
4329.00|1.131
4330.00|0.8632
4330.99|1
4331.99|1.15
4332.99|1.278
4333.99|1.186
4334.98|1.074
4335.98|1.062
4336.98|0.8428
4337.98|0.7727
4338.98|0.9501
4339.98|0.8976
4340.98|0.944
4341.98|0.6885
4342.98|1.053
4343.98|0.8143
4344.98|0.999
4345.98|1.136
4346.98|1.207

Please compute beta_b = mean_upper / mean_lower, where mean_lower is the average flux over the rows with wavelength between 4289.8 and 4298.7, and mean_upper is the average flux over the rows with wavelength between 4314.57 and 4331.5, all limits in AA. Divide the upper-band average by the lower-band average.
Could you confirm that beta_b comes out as 1.04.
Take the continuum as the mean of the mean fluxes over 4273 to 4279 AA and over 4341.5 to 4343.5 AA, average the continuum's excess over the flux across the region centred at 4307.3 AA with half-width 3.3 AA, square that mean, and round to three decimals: 0.001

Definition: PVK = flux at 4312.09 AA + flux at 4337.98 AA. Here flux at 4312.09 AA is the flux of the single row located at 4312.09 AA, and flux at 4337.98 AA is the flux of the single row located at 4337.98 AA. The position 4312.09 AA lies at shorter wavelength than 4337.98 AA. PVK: 1.79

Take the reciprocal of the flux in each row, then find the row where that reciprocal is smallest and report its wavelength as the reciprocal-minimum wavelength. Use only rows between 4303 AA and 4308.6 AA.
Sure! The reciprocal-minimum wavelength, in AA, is 4307.13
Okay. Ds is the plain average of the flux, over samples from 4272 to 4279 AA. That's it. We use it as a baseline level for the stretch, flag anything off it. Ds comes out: 1.12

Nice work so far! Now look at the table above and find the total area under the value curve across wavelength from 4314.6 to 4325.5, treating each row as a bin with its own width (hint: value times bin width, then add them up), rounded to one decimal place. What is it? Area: 12.4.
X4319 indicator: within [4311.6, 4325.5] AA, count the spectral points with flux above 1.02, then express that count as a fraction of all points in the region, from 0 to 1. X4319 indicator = 0.64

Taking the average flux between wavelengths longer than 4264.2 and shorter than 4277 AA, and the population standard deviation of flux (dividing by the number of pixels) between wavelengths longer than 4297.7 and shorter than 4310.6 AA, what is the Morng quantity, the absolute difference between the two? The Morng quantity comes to 0.95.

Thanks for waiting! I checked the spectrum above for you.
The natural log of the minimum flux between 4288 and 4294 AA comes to -0.092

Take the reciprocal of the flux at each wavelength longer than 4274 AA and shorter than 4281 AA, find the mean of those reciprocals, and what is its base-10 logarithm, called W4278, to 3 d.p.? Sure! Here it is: -0.047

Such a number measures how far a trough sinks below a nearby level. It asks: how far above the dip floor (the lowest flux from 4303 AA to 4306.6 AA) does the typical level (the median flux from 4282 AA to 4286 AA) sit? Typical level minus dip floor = 0.47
